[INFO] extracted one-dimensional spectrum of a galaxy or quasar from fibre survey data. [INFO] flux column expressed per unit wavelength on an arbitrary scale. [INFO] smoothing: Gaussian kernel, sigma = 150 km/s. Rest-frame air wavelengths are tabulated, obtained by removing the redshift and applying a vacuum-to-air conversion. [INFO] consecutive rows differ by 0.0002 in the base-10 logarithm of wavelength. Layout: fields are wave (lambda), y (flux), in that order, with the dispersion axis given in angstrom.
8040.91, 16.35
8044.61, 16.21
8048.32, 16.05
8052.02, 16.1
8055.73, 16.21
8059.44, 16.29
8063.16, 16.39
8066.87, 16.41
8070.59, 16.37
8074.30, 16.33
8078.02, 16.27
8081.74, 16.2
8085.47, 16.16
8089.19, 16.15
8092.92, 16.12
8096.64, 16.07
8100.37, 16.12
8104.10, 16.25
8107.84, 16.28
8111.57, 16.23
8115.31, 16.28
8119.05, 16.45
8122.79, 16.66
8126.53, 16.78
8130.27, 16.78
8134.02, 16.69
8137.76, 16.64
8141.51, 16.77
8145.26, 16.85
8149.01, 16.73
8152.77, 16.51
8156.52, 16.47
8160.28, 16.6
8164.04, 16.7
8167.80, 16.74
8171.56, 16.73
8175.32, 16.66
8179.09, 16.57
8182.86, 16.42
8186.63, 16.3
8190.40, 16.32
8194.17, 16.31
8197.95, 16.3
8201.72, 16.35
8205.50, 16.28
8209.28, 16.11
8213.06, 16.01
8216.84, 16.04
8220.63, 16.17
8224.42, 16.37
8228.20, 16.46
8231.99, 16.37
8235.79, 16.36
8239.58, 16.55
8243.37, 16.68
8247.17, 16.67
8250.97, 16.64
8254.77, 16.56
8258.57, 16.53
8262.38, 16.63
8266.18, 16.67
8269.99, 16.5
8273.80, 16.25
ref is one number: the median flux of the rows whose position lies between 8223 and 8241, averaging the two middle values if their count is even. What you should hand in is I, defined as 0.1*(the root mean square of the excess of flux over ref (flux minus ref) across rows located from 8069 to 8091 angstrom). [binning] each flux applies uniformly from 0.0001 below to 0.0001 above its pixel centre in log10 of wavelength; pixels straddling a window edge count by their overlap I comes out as 0.0149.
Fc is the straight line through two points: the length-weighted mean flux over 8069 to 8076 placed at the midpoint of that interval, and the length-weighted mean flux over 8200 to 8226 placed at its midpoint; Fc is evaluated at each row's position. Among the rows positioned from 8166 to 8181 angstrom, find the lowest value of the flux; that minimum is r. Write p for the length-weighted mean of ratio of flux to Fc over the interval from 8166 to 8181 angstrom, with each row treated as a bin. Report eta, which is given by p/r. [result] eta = 0.0620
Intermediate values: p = 1.03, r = 16.57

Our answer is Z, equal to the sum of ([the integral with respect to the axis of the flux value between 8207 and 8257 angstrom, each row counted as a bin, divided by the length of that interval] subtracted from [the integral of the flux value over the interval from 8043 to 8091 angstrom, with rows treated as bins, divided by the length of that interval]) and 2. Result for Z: 1.86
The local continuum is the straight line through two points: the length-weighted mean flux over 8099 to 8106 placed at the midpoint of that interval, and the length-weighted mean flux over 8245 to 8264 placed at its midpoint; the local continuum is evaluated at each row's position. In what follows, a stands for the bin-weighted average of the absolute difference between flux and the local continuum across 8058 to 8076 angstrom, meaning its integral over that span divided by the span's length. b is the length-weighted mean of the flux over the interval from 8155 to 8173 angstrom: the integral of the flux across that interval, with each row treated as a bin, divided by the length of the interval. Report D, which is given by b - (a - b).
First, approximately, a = 0.3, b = 16.6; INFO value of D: 33.0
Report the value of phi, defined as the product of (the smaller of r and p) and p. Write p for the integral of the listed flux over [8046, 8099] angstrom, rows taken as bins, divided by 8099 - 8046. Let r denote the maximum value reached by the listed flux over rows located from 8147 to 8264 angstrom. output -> 263.2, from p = 16.2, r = 16.74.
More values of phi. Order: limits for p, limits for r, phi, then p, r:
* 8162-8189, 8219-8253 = 275.0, 16.6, 16.68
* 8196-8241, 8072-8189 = 265.0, 16.3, 16.85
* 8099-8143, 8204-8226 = 270.0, 16.5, 16.37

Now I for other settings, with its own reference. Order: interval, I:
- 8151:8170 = 0.0256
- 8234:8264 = 0.0229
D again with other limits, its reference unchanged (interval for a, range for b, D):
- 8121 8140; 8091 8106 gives 31.8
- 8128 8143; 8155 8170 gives 32.8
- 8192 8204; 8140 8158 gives 33.2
